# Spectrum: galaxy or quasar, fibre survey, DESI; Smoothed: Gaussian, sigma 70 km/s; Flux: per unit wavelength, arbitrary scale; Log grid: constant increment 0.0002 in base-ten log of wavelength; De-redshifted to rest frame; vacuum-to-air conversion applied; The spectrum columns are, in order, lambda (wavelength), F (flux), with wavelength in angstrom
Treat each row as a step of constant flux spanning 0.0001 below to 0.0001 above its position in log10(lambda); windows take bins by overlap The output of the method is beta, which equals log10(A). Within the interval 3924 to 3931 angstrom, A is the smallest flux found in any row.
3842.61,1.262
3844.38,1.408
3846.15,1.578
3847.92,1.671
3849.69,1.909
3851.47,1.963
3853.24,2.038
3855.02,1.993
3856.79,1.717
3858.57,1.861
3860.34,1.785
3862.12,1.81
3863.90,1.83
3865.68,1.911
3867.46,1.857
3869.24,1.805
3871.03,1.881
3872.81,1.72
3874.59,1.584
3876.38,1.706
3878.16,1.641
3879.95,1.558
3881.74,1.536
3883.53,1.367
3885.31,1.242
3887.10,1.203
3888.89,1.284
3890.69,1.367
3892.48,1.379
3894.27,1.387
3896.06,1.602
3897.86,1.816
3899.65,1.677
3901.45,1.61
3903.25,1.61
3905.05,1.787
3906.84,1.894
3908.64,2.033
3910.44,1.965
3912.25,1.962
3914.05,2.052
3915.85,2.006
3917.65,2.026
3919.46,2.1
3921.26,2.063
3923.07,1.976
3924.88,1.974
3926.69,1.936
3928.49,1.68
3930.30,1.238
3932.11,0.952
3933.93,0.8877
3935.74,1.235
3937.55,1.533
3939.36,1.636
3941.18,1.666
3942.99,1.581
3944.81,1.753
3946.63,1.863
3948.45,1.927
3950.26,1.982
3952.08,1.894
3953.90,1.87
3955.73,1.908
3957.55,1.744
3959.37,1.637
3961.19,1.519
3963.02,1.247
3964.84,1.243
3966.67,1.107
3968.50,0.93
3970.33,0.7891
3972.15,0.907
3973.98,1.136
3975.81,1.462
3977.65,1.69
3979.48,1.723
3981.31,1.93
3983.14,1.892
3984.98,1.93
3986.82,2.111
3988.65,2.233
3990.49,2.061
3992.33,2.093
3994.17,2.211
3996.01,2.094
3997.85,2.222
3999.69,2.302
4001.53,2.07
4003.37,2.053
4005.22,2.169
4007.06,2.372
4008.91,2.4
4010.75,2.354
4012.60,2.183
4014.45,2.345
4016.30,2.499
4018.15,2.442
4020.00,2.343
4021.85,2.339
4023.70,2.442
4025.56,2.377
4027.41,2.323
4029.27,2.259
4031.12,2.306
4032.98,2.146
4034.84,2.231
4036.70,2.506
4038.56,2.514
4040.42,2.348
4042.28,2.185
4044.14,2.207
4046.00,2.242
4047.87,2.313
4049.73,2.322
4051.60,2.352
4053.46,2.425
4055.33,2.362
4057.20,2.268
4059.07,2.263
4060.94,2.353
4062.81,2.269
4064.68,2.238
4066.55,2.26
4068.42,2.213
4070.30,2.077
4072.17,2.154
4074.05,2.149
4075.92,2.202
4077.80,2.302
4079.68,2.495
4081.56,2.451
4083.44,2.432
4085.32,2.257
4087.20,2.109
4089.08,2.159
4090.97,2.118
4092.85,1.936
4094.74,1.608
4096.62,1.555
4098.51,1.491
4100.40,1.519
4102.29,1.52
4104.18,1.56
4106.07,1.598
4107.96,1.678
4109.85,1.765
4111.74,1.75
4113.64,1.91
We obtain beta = 0.09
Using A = 1.238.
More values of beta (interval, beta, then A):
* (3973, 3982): 0.06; 1.136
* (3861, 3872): 0.26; 1.805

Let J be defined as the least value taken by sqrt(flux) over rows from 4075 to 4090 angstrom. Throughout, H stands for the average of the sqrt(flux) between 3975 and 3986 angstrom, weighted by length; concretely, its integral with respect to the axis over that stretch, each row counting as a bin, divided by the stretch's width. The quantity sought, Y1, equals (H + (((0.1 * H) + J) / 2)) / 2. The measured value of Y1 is 1.06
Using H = 1.33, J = 1.45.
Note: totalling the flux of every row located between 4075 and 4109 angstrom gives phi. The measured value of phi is 35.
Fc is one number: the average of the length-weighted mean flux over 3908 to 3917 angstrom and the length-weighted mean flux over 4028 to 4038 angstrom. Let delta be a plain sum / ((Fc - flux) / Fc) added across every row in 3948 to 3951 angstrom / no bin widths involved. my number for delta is 0.2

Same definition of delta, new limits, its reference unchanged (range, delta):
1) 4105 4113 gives 0.8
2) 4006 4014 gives -0.3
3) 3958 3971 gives 3.1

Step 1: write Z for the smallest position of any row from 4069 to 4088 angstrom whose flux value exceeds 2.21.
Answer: 4077.80 angstrom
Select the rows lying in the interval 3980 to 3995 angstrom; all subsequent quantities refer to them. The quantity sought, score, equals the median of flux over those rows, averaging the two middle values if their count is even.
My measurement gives 2.08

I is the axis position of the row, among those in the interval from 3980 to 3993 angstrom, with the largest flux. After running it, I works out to 3988.65 angstrom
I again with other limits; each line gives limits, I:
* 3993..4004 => 3999.69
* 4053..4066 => 4053.46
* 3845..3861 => 3853.24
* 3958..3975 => 3959.37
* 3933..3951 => 3950.26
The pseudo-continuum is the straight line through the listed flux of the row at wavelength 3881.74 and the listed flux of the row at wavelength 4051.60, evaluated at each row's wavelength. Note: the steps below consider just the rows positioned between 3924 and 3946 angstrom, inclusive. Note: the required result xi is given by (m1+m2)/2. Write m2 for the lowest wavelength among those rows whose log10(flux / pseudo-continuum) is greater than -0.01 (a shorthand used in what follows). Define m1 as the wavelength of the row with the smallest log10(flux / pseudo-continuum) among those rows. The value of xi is 3929.4 angstrom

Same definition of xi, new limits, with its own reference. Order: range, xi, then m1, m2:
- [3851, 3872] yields 3854.1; 3856.79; 3851.47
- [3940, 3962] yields 3953.9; 3961.19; 3946.63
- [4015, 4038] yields 4024.6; 4032.98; 4016.30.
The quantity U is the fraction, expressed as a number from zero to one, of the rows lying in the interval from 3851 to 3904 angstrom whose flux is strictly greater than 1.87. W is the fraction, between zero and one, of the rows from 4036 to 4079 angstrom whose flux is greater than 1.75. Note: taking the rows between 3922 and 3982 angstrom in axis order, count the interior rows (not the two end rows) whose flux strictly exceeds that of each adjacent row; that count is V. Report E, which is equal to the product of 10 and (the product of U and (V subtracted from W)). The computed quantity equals -3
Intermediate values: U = 0.2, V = 3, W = 1.0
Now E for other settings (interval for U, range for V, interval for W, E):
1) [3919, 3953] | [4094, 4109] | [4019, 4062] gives 4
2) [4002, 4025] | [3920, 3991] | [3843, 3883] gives -45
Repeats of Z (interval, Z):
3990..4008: 3994.17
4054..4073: 4055.33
